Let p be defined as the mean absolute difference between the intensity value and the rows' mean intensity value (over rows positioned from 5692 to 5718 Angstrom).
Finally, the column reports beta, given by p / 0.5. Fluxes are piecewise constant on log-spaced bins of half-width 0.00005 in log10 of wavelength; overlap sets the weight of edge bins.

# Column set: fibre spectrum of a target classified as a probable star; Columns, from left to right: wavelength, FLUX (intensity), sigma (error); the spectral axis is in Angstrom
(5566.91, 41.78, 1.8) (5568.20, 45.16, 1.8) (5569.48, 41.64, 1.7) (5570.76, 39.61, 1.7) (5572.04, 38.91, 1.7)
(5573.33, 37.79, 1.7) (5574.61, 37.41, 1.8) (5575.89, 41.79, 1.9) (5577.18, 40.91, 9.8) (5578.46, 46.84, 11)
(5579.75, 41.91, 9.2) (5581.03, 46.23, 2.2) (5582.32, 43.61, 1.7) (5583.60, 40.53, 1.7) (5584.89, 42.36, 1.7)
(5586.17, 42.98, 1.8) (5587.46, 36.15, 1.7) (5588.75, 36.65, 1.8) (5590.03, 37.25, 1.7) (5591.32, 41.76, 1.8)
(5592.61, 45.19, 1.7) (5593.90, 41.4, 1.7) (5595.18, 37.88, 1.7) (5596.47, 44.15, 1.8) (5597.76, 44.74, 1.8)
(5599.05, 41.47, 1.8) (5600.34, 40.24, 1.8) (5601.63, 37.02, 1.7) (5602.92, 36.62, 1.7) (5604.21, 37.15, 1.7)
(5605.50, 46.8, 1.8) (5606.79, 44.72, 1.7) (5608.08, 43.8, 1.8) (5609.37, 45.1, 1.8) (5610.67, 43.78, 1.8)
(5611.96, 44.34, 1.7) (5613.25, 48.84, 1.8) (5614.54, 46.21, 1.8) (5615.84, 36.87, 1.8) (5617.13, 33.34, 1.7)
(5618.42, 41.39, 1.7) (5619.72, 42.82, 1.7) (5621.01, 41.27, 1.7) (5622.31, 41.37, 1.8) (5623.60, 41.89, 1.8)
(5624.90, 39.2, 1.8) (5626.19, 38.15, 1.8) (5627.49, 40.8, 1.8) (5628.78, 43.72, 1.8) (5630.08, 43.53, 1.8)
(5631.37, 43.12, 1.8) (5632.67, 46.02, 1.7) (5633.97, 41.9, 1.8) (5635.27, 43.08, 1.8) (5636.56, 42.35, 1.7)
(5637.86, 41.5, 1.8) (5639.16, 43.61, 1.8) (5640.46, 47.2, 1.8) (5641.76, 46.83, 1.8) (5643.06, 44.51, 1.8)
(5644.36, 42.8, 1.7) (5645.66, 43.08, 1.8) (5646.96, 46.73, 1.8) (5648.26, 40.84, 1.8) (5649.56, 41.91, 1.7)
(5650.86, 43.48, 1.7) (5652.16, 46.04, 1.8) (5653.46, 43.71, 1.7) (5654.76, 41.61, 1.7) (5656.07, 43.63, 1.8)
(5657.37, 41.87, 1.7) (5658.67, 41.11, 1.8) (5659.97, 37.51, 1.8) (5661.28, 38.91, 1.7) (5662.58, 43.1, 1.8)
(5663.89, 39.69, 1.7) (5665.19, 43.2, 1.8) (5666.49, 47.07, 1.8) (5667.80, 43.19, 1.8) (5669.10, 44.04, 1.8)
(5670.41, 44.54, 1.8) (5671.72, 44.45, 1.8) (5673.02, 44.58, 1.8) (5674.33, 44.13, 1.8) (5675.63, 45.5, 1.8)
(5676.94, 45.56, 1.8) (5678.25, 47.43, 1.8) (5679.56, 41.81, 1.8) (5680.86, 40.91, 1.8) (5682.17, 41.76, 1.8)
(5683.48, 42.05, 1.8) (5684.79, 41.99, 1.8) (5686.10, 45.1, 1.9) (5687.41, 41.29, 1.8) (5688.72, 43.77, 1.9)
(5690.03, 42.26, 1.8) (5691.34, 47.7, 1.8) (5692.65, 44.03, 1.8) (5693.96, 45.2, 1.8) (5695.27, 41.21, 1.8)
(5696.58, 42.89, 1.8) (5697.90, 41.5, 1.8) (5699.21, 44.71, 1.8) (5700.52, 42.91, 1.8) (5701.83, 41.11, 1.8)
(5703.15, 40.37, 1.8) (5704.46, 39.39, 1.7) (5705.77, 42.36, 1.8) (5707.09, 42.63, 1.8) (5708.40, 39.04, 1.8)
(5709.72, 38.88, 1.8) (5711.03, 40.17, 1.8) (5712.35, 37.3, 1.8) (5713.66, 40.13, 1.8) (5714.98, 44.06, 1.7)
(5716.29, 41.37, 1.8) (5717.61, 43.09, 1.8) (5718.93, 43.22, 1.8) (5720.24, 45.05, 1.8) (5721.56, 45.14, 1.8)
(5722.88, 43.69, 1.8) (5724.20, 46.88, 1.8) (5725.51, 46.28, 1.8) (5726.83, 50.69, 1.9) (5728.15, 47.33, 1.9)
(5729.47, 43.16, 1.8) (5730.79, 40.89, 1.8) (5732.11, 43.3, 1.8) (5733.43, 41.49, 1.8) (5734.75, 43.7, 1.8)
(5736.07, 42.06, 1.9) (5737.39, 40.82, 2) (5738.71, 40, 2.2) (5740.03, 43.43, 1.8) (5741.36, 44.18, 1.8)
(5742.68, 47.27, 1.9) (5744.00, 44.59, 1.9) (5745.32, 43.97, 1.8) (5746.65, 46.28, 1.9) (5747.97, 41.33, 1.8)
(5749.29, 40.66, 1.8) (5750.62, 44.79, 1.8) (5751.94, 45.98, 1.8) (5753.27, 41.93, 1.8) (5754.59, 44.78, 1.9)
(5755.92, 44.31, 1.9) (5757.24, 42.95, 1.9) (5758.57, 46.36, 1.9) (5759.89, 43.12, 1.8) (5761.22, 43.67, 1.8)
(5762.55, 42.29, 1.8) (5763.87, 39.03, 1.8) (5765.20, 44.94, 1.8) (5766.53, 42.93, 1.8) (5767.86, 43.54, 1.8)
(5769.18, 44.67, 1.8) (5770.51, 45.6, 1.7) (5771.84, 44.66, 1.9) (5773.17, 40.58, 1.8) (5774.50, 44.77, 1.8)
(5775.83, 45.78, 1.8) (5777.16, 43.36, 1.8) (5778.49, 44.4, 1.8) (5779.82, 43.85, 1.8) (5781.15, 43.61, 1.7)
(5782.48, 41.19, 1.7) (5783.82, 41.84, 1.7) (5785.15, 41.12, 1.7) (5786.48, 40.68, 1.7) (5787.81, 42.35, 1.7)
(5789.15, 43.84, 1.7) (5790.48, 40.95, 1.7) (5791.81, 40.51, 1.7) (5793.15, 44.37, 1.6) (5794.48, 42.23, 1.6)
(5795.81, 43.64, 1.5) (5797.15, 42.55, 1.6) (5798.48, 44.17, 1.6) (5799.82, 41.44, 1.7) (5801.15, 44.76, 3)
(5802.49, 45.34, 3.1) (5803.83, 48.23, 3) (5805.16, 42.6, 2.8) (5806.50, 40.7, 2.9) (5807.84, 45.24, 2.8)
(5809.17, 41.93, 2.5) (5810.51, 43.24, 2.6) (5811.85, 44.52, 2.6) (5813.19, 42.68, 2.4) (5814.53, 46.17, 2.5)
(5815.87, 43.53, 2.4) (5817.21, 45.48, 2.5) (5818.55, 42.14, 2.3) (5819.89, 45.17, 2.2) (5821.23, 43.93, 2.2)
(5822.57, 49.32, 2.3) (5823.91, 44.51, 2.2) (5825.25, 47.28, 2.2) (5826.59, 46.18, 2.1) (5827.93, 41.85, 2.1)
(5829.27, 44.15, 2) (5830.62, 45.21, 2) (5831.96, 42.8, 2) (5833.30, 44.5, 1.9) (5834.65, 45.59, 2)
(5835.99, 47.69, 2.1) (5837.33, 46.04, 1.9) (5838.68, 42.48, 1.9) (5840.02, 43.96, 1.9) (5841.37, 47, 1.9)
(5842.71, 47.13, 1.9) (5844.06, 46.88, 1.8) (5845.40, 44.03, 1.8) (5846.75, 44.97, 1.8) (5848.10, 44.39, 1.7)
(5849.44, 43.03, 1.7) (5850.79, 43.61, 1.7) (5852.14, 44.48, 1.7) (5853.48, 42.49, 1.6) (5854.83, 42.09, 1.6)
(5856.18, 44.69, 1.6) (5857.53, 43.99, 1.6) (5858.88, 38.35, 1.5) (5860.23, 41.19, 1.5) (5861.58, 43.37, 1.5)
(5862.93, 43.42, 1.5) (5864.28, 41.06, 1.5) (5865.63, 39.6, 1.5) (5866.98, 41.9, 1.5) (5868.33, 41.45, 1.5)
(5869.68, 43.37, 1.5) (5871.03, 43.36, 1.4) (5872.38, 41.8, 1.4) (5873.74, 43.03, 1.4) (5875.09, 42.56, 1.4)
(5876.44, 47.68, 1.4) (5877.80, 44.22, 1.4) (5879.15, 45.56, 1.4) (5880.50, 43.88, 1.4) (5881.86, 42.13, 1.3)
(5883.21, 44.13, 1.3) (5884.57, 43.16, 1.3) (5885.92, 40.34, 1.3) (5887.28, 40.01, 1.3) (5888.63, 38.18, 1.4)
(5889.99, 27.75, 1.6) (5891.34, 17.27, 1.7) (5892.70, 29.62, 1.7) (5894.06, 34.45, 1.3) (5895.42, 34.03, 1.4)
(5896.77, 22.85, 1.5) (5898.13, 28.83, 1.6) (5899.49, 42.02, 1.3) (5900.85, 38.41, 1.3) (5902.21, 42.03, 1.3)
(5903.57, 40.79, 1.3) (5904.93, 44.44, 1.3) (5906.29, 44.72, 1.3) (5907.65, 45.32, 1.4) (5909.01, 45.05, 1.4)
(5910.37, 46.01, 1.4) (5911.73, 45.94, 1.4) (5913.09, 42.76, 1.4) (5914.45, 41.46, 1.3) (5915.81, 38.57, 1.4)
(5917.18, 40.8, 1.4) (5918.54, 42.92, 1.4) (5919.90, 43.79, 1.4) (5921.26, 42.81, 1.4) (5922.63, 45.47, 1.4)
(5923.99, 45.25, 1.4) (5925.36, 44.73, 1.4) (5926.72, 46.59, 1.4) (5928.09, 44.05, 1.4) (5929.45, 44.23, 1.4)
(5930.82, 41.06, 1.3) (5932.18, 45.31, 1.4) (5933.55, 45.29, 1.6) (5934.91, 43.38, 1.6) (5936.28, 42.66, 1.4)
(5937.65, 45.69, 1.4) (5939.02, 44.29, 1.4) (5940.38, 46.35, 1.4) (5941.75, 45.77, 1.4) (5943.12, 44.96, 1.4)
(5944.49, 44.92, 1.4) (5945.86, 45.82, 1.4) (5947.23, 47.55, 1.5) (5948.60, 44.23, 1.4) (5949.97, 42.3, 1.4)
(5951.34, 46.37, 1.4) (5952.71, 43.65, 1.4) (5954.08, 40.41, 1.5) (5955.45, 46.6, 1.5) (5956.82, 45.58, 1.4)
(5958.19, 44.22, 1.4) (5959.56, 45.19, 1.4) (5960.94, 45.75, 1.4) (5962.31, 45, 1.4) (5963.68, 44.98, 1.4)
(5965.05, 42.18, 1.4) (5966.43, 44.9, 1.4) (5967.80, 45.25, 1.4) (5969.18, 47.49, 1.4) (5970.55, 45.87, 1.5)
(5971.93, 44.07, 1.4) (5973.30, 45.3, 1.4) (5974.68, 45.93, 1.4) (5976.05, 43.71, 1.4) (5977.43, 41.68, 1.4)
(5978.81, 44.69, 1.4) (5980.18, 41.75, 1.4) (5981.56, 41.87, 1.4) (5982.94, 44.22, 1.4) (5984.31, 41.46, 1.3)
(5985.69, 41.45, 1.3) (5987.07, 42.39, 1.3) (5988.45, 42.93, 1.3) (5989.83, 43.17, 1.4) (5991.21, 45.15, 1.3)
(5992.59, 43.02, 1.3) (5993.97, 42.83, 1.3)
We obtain 3.5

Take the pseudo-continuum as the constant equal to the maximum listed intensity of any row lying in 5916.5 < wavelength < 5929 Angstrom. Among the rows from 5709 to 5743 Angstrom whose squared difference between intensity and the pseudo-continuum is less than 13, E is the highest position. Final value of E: 5742.68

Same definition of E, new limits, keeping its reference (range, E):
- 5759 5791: 5789.15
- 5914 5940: 5939.02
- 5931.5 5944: 5943.12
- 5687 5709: 5699.21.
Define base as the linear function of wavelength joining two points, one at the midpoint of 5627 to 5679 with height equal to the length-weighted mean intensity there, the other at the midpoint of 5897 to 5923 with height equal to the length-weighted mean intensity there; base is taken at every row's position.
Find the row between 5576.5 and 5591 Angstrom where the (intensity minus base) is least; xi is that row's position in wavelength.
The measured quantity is 5587.46 Angstrom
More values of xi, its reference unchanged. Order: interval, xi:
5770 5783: 5773.17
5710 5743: 5712.35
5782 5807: 5791.81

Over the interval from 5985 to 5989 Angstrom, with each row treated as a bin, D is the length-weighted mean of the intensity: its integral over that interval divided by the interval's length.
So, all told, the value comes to 42.2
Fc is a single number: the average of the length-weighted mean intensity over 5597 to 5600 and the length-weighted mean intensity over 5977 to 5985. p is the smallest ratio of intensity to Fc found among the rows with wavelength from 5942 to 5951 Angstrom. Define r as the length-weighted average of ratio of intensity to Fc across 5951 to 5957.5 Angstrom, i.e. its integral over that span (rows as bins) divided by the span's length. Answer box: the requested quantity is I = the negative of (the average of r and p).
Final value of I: -1.015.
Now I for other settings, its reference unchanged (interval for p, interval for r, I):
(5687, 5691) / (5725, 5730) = -1.032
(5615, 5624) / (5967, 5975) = -0.924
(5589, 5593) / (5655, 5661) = -0.914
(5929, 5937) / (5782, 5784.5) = -0.965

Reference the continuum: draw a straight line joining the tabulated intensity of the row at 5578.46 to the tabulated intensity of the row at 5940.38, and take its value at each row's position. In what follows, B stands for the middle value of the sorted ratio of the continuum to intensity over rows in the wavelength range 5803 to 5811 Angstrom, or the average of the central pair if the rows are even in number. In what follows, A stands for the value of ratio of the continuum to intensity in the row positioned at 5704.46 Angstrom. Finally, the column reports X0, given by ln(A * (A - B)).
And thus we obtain -2.1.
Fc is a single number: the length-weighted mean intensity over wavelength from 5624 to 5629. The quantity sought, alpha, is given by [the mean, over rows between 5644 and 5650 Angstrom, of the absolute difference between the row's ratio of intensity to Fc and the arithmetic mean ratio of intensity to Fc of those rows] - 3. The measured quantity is -2.96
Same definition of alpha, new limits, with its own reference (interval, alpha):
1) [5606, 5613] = -2.99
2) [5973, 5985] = -2.96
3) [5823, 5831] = -2.97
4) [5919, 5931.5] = -2.97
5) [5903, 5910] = -2.97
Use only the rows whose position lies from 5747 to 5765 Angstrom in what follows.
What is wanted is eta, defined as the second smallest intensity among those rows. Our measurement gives 40.66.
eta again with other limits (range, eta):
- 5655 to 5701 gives 38.91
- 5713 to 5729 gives 41.37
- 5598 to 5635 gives 36.62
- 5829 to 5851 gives 42.8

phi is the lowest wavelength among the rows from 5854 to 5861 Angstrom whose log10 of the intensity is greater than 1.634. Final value 5856.18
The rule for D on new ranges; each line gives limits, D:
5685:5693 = 43.9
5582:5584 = 42.1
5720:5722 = 45.0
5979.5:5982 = 41.8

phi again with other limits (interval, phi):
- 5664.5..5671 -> 5665.19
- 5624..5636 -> 5628.78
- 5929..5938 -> 5929.45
